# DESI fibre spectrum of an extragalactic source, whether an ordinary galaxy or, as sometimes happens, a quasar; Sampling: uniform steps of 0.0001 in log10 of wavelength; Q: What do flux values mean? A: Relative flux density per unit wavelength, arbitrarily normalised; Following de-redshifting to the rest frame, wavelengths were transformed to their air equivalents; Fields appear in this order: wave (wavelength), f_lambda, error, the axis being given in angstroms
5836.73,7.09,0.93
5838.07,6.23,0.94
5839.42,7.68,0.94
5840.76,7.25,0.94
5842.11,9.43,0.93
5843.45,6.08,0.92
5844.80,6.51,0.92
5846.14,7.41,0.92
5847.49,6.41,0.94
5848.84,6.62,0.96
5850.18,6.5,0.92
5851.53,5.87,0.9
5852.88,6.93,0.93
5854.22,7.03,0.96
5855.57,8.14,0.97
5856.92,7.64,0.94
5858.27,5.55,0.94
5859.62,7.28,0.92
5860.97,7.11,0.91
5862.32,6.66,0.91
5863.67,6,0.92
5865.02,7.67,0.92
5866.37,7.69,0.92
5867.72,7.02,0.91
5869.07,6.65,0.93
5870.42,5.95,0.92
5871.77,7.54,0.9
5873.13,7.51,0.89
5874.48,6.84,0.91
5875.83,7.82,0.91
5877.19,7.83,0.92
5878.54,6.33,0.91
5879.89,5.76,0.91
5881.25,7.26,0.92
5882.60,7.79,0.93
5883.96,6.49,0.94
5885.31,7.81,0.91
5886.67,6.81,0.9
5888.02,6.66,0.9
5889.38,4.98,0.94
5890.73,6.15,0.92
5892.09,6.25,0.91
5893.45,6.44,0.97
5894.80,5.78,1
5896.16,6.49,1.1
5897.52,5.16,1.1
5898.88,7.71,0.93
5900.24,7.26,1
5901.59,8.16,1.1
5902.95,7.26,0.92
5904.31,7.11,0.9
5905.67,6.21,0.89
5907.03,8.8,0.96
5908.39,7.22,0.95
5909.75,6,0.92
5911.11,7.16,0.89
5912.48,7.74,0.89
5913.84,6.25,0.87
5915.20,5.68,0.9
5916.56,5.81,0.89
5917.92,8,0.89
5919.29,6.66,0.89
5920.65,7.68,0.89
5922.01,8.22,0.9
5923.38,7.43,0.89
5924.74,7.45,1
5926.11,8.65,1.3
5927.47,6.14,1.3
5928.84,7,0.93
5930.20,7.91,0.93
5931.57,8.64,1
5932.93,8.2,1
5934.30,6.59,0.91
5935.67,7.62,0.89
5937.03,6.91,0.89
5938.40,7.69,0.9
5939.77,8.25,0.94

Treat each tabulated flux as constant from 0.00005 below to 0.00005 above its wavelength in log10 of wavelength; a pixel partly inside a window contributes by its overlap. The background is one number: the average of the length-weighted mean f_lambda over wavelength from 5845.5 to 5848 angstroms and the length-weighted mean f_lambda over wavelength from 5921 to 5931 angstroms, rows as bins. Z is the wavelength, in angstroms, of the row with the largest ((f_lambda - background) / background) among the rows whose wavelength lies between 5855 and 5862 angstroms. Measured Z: 5855.57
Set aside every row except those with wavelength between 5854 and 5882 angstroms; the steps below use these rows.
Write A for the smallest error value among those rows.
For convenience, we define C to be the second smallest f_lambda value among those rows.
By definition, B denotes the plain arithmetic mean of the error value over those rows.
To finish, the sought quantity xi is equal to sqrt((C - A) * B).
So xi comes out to 2.12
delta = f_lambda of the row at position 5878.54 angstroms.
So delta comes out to 6.33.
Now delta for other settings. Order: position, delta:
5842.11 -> 9.43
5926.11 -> 8.65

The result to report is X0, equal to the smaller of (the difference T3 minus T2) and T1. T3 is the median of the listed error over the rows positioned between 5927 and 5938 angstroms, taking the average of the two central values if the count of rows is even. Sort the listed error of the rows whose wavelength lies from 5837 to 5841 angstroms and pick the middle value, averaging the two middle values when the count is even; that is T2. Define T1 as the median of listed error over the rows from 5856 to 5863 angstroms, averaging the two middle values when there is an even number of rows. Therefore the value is -0.010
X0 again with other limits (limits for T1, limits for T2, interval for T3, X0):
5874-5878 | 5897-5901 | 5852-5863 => -0.065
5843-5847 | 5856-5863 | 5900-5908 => 0.020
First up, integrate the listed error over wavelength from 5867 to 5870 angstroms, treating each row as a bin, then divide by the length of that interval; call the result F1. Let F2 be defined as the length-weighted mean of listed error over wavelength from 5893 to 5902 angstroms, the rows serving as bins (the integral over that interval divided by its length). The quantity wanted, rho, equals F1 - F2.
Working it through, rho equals -0.11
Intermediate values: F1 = 0.92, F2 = 1.03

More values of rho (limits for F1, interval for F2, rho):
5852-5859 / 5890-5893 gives 0.03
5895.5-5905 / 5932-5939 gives 0.09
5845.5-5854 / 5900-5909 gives -0.03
